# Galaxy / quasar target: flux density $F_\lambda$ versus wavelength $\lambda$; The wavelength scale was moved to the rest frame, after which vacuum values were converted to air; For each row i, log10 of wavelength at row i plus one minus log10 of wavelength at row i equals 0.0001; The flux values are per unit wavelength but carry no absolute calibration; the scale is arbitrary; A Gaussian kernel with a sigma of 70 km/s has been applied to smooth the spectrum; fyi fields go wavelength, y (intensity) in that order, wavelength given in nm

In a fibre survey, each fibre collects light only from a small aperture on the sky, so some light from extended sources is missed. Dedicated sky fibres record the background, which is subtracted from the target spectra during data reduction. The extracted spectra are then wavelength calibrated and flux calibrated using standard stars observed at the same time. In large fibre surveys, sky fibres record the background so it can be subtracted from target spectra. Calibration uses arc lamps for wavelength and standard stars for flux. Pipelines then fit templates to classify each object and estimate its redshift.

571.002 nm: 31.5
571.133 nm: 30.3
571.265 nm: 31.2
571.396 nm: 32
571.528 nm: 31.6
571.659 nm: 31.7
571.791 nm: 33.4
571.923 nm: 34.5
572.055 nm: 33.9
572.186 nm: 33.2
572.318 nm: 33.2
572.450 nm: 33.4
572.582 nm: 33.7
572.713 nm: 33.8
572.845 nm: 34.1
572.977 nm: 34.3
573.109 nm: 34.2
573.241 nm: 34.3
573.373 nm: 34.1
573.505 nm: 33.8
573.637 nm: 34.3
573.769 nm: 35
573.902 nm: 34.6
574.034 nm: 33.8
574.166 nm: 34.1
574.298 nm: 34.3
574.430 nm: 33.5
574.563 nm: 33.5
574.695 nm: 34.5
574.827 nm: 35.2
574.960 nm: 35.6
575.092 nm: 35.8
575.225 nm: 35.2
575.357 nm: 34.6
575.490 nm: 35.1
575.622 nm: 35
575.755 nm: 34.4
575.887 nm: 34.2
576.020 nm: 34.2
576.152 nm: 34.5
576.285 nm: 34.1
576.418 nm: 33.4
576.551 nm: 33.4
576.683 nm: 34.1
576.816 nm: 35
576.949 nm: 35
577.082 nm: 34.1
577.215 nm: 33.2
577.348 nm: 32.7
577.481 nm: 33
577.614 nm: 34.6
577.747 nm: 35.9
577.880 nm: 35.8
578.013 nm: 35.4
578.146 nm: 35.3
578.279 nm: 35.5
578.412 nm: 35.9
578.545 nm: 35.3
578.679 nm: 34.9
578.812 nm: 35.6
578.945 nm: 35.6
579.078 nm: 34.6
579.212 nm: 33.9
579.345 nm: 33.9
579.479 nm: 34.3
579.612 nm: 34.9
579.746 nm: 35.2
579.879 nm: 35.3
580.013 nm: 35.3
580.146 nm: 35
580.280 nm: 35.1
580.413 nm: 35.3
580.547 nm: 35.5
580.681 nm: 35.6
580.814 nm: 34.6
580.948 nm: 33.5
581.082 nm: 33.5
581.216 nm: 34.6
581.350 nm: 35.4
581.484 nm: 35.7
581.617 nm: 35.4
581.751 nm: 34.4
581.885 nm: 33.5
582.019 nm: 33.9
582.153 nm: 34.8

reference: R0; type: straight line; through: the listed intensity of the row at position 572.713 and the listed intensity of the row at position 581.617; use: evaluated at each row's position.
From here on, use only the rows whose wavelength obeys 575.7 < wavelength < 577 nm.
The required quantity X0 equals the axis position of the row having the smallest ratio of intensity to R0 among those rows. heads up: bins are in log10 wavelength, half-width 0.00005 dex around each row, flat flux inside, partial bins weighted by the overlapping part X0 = 576.551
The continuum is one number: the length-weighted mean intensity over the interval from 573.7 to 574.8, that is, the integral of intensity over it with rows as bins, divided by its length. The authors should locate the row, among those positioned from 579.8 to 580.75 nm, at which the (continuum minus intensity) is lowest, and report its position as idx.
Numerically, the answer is 580.681 nm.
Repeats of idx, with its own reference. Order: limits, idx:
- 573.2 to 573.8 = 573.769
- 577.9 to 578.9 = 578.412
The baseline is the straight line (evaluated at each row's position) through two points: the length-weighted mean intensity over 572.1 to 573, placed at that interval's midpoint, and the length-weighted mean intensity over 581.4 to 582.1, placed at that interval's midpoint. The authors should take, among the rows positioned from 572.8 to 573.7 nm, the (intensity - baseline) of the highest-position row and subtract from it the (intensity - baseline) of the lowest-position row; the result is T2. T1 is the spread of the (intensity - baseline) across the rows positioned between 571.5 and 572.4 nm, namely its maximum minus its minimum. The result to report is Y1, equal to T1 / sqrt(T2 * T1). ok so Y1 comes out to 4.9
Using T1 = 2.9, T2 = 0.1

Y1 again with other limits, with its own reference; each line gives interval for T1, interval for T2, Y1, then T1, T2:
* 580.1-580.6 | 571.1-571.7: 0.6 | 0.5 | 1.3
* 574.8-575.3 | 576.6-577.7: 1.2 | 0.6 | 0.4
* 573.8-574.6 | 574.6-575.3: 1.3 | 1.2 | 0.6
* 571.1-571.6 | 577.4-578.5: 0.8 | 1.7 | 2.8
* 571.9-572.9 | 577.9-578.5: 1.7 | 1.3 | 0.5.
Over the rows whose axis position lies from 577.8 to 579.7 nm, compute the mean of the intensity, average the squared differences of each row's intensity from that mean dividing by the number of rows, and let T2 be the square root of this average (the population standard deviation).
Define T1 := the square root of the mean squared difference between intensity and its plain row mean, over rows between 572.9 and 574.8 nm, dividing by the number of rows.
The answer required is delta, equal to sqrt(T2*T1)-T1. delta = 0.11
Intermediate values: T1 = 0.40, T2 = 0.64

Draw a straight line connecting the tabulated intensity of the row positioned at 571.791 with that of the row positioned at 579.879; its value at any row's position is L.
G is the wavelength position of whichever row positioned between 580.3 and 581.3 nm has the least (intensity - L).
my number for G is 581.082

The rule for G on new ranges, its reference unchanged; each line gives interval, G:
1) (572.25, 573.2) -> 572.318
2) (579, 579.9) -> 579.345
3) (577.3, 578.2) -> 577.348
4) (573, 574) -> 573.505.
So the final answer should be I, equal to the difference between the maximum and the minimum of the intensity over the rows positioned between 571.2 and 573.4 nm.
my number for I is 3.3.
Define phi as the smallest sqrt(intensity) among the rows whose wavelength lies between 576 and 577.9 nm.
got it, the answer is 5.72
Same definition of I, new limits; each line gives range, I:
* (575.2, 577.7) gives 2.5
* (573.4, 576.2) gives 2.3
